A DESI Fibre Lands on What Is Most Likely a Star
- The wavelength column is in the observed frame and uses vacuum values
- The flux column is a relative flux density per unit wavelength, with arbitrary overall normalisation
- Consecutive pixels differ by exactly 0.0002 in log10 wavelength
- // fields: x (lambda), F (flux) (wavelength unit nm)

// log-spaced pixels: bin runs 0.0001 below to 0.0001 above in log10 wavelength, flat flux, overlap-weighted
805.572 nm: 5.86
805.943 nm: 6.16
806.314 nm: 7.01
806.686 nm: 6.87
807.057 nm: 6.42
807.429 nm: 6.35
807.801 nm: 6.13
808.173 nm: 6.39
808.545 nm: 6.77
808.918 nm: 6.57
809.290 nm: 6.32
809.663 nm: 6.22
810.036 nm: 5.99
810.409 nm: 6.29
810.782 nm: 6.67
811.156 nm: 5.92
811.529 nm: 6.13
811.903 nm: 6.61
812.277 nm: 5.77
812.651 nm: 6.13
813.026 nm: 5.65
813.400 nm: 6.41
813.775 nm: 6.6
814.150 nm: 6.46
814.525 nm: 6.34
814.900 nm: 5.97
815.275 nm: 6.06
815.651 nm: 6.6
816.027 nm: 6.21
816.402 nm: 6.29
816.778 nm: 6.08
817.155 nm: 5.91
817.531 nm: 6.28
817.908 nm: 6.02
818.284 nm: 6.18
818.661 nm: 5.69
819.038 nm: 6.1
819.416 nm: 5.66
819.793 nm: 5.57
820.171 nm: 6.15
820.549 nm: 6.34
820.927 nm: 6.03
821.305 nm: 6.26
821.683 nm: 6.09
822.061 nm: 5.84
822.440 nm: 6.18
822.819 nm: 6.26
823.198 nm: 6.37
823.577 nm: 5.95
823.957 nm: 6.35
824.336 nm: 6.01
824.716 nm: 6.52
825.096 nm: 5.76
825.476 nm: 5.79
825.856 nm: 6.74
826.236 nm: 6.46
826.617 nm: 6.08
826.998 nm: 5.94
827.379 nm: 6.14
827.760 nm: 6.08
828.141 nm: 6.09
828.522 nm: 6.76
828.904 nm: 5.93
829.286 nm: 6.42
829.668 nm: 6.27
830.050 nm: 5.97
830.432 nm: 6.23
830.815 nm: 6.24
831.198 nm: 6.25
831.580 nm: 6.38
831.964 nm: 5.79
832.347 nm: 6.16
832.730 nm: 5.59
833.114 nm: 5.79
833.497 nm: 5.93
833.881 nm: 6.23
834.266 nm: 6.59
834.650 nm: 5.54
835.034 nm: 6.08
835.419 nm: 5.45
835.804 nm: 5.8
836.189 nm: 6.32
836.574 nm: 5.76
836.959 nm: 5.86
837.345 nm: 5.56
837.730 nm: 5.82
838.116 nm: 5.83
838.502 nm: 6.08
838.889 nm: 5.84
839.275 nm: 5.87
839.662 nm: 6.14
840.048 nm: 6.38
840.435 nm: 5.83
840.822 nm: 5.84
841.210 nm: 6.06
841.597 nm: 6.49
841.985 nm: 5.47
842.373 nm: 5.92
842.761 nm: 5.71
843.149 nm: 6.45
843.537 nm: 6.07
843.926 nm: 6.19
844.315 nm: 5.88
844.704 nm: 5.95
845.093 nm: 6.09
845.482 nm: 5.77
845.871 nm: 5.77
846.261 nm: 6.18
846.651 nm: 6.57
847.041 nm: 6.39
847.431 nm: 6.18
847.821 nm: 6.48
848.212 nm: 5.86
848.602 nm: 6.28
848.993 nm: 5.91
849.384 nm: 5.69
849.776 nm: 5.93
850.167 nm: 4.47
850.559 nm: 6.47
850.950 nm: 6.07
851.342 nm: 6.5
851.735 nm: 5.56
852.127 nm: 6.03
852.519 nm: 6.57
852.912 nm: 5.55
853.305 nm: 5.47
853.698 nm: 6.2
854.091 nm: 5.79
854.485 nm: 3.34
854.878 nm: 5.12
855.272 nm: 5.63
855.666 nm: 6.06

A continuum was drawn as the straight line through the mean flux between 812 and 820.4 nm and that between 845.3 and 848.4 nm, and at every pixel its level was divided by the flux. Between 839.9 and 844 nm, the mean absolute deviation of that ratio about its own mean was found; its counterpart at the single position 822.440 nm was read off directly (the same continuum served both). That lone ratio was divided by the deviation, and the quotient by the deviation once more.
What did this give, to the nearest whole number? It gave 516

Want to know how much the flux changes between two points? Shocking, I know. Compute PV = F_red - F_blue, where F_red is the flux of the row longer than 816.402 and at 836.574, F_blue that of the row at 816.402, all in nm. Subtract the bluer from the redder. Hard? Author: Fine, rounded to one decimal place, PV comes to -0.5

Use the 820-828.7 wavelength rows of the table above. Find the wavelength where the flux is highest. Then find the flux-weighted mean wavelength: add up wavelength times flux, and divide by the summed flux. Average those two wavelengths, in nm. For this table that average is 826.44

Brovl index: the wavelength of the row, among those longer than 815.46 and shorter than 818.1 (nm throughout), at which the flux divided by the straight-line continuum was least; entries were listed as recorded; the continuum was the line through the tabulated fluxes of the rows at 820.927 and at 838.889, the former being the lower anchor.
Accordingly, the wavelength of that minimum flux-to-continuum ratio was 817.155 nm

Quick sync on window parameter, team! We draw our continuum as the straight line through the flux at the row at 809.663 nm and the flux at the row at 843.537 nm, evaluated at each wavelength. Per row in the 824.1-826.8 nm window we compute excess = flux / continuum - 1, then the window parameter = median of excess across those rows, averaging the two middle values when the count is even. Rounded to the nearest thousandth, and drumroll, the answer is -0.011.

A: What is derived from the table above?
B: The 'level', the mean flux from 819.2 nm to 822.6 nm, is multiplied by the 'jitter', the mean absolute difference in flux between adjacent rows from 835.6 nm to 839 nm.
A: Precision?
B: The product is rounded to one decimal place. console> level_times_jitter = 1.7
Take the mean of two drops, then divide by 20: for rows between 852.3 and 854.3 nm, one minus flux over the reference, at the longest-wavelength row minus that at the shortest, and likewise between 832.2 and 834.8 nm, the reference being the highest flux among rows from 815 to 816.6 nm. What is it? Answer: 0.005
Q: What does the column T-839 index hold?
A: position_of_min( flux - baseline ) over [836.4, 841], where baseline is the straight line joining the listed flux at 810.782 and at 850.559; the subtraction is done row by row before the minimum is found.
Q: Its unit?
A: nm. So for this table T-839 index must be 837.345 nm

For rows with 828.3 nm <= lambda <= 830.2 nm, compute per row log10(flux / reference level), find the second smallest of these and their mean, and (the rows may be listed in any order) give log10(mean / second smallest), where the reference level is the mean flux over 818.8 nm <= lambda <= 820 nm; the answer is 0.39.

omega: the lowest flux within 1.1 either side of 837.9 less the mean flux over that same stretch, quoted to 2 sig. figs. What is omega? -0.27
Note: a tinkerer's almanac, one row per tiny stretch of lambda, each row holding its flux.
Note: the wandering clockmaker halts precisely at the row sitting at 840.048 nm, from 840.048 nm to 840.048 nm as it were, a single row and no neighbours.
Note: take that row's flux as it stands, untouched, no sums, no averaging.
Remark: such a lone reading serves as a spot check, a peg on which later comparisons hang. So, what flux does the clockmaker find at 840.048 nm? 6.38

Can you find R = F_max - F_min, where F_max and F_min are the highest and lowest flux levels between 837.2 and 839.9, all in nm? 0.6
